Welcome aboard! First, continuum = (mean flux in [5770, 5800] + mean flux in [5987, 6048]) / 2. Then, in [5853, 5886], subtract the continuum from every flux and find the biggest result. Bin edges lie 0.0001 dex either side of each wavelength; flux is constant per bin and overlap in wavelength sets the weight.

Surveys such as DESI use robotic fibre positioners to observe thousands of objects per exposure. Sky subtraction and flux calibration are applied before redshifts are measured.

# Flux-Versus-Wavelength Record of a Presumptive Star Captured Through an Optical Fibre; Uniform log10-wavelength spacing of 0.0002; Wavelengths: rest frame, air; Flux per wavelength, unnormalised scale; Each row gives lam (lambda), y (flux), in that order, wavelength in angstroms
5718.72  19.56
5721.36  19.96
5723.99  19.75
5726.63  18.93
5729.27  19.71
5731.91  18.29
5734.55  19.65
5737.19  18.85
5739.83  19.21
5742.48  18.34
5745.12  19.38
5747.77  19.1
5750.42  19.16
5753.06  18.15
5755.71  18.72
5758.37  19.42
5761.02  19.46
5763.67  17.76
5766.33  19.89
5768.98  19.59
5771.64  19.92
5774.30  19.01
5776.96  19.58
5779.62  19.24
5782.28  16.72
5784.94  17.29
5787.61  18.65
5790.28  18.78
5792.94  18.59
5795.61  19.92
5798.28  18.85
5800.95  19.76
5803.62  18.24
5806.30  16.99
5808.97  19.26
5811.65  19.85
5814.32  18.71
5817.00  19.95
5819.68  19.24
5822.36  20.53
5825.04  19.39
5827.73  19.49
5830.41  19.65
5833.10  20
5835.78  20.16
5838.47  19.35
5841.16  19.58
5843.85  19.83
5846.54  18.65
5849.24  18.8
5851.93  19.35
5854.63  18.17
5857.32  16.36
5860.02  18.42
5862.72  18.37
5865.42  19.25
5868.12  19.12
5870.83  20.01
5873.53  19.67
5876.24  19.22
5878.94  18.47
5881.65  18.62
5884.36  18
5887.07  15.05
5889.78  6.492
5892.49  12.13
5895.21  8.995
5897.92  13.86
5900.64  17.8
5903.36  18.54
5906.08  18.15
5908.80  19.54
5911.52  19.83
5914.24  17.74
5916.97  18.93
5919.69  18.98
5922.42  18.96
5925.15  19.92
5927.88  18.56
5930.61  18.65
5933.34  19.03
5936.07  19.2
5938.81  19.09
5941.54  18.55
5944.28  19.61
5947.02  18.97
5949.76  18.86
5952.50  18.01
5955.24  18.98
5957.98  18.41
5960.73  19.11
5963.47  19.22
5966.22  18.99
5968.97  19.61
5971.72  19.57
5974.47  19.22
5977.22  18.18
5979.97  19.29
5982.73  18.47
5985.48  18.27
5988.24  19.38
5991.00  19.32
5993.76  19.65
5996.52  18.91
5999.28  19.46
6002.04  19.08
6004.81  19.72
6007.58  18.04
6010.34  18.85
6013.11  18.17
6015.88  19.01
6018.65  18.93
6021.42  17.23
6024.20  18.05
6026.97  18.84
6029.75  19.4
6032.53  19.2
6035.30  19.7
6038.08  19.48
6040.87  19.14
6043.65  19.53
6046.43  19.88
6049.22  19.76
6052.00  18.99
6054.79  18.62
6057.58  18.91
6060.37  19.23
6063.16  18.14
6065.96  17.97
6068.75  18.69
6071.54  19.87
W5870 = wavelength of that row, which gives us 5870.83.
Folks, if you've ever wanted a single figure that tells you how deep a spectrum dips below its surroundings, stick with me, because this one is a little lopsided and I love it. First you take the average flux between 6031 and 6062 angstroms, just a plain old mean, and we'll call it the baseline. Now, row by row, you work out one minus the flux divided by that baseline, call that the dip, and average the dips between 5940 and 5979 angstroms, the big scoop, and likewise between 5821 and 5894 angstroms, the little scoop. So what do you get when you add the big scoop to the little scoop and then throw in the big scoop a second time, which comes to 0.094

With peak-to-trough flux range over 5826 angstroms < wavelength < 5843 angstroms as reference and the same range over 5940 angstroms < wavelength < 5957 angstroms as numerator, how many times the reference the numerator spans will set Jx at 2.0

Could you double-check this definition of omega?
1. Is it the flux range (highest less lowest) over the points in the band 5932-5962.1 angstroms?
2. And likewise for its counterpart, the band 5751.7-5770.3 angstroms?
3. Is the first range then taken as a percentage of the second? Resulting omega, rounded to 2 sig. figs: 75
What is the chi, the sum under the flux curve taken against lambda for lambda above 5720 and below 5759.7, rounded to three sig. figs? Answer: 758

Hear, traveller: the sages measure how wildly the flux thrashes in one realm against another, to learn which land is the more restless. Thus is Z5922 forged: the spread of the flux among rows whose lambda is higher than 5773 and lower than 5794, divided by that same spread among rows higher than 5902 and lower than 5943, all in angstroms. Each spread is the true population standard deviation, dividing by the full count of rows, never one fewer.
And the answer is 1.6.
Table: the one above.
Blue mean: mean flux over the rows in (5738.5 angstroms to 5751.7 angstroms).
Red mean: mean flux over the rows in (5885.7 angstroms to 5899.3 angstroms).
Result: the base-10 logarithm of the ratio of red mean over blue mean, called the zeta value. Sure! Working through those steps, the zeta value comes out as -0.23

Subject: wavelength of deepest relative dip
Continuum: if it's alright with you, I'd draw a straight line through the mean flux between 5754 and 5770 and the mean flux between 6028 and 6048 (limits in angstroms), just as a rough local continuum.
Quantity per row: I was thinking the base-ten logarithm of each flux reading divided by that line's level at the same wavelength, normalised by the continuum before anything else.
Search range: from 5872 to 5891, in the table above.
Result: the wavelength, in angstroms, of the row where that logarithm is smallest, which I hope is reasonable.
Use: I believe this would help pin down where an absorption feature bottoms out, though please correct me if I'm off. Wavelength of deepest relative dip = 5889.78 angstroms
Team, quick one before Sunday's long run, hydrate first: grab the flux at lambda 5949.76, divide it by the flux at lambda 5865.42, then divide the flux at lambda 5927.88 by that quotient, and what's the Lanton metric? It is 19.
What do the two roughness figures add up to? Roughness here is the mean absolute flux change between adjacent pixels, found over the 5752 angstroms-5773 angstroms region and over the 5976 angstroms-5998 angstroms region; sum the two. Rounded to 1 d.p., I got 1.4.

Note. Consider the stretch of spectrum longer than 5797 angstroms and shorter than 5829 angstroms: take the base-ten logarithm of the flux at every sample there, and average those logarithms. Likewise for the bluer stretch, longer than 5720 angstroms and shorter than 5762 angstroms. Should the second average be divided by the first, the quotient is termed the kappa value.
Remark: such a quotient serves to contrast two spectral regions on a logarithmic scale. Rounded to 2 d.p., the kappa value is 1.00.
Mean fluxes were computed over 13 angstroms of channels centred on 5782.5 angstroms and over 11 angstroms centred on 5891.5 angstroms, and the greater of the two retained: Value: 18.3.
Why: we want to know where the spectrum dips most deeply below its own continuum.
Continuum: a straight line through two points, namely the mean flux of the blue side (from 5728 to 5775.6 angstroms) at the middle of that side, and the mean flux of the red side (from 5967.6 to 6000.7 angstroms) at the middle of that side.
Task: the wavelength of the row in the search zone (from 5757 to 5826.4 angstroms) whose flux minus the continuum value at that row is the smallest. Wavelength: 5782.28 angstroms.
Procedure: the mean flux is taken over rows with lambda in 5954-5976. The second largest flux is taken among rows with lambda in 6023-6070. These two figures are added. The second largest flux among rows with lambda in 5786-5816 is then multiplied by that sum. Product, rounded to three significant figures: 772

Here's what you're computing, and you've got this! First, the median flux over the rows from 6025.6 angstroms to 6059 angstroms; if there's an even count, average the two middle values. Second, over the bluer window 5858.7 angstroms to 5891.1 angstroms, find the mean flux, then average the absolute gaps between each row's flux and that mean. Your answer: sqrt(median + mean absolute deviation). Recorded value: 4.64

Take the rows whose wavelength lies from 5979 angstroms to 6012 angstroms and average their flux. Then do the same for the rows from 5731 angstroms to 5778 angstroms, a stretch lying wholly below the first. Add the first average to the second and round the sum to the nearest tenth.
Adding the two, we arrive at 38.1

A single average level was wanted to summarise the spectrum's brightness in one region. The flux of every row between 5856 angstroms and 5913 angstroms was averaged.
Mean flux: 16.9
